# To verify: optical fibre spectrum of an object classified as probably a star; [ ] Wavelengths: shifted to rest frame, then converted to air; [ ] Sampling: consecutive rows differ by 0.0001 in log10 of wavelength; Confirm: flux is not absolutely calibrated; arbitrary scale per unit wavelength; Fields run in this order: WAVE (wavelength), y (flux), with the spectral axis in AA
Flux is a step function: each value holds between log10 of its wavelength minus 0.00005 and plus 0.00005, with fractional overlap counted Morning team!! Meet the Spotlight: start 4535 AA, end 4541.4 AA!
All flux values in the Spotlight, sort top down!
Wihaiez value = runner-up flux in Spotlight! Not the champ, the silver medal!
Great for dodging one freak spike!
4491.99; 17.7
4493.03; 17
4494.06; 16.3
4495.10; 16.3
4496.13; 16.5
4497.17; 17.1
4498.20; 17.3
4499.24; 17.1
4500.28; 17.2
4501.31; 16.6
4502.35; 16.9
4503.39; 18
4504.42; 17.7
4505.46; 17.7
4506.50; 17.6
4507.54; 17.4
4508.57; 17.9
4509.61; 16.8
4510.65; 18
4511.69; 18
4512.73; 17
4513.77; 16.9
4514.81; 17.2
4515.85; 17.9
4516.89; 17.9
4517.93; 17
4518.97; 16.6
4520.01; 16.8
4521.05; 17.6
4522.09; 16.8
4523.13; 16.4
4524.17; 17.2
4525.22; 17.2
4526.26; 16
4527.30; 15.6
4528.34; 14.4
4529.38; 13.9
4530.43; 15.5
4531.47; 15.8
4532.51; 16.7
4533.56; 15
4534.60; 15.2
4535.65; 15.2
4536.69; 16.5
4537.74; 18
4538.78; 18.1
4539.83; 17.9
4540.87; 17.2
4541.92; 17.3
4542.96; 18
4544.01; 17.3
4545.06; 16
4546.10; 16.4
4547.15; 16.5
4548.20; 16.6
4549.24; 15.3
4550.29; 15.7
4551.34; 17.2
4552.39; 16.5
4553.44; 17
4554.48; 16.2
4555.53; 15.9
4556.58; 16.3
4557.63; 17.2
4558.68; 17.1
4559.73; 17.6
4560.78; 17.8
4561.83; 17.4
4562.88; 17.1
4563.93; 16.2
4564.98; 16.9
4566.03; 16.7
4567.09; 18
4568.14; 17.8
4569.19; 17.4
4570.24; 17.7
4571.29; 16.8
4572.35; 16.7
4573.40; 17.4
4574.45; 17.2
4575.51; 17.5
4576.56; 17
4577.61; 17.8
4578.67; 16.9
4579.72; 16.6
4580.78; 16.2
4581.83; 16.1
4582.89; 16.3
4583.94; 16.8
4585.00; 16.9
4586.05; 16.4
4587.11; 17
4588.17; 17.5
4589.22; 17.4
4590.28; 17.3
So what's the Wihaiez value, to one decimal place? 18.0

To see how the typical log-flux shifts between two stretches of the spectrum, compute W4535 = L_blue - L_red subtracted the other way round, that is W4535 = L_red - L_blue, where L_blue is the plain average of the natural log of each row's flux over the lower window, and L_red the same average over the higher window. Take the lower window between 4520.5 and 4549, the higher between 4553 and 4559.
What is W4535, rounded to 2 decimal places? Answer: 0.01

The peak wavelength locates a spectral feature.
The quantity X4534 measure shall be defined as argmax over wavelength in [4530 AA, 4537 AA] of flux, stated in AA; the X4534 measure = 4532.51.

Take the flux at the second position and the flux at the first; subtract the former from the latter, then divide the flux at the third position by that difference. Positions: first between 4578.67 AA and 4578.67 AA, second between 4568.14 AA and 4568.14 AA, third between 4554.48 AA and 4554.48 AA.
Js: -18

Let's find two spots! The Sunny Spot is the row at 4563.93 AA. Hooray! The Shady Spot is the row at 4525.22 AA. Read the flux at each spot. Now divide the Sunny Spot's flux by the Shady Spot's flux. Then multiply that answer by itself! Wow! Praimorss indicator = 0.89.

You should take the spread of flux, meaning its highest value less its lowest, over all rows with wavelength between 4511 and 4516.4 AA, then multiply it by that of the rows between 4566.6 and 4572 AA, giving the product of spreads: 1.3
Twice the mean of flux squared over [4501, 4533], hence 571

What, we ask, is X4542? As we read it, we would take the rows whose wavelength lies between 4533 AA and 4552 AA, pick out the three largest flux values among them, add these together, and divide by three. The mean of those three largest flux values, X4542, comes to 18.0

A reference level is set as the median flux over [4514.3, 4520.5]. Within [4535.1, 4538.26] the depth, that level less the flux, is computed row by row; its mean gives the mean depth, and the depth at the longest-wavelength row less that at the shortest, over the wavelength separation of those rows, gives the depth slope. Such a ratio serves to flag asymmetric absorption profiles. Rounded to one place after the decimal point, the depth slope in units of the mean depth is -2.5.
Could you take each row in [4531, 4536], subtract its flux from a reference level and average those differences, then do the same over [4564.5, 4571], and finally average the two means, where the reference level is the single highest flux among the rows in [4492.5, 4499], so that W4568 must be 0.80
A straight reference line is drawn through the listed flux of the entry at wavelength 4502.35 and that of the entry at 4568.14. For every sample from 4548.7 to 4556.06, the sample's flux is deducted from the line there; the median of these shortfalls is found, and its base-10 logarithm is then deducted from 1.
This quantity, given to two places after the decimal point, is 0.85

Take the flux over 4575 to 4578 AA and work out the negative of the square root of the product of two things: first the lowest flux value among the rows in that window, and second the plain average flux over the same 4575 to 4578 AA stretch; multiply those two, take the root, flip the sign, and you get -17.2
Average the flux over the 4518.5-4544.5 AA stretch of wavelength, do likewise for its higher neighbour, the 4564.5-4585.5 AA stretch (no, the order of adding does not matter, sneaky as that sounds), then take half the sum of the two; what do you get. 16.8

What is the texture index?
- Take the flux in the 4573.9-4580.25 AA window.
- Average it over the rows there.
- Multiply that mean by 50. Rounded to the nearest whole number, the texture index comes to 858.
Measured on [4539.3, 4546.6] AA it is 858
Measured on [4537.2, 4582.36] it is 849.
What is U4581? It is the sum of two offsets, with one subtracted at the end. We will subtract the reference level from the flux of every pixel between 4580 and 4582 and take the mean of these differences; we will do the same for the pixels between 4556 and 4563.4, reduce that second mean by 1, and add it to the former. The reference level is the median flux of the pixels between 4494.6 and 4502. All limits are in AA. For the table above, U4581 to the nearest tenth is -1.8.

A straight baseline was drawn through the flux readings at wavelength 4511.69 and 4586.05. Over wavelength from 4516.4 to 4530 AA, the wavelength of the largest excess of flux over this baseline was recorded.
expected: 4516.89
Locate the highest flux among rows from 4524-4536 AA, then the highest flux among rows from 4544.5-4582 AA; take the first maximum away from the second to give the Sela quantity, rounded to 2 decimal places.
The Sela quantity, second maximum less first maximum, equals 0.80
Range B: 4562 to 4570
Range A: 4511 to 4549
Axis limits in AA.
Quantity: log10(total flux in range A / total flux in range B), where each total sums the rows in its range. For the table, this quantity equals 0.7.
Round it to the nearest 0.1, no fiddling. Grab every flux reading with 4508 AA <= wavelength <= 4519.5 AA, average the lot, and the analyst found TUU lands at 17.4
